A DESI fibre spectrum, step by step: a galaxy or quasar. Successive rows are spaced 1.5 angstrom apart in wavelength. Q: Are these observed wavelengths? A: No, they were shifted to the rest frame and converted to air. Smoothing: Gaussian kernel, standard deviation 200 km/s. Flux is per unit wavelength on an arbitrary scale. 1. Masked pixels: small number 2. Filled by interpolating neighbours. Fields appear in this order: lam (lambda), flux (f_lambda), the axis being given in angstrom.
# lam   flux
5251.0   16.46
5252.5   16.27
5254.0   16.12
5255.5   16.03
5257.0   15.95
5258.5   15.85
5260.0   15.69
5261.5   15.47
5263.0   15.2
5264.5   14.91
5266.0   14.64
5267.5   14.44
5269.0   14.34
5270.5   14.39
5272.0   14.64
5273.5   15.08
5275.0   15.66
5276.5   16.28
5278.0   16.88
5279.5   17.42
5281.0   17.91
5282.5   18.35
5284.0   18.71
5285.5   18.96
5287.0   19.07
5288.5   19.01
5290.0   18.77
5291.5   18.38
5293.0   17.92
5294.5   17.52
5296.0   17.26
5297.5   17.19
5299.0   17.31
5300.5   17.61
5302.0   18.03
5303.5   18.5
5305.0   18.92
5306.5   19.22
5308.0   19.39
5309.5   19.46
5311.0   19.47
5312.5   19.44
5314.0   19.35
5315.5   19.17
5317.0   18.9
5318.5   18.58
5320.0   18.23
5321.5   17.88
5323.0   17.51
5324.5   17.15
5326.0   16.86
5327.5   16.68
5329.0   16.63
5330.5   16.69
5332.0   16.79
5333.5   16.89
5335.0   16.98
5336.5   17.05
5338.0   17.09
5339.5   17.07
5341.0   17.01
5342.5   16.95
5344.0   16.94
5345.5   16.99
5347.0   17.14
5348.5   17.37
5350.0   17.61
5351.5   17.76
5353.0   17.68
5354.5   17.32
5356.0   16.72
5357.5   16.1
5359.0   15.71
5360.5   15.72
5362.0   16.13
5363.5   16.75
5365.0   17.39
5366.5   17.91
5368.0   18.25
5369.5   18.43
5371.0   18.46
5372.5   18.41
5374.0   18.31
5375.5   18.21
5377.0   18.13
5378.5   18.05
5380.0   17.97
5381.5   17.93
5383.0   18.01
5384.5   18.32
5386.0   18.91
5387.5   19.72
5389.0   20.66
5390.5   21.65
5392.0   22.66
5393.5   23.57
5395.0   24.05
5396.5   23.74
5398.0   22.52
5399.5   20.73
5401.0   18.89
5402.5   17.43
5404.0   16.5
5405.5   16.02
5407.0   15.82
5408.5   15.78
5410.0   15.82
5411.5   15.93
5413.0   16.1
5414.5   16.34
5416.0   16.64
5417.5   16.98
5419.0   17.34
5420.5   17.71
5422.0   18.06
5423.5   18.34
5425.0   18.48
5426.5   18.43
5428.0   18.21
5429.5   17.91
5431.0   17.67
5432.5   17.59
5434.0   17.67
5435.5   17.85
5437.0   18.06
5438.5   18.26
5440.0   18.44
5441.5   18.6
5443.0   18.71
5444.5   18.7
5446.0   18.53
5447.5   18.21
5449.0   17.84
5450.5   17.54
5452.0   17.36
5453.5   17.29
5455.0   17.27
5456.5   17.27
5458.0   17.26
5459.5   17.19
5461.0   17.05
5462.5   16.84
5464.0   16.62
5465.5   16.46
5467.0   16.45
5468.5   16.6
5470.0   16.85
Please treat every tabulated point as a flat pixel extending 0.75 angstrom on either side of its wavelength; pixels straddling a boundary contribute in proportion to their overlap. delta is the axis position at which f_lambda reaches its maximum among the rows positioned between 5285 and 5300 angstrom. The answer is 5287.0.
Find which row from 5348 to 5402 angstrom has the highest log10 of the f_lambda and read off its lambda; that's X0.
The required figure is 5395.0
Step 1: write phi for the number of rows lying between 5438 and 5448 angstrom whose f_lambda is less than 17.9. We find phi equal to 0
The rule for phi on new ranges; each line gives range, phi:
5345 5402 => 14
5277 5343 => 22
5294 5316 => 5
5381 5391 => 0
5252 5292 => 19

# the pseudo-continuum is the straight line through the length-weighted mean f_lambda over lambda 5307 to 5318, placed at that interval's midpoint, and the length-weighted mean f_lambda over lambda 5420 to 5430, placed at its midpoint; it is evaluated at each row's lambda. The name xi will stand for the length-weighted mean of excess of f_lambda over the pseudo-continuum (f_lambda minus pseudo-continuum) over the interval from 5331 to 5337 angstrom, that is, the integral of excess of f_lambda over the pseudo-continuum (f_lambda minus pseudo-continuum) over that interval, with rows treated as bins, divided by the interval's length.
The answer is -2.2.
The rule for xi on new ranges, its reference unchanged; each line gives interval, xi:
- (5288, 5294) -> -1.0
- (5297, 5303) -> -1.8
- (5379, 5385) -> -0.6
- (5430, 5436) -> -0.4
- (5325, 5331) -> -2.4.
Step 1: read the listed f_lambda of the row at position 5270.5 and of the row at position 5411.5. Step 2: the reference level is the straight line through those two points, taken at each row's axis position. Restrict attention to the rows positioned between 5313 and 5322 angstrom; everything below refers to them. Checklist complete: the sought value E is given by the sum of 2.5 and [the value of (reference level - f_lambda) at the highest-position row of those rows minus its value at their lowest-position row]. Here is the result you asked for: 4.1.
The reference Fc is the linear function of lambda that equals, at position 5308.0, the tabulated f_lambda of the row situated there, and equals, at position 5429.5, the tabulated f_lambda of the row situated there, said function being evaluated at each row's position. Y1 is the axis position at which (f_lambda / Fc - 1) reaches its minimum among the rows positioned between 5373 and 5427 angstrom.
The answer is 5408.5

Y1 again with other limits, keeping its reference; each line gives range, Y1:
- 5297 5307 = 5297.5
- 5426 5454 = 5453.5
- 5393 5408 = 5407.0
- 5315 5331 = 5329.0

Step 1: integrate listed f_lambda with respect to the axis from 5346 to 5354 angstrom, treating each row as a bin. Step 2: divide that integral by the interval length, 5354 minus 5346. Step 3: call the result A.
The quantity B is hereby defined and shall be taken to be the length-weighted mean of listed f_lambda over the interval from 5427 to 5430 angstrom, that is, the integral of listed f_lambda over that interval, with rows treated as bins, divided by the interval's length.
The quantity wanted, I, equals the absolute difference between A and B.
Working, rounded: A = 17.5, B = 18.1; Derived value 0.6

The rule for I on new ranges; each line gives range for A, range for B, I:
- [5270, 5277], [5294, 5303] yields 2.3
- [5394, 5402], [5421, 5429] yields 3.6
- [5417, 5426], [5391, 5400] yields 5.0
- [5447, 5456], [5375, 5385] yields 0.5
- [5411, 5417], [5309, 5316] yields 3.1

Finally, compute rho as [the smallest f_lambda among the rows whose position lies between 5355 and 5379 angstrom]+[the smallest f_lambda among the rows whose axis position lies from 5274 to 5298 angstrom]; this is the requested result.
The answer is 31.4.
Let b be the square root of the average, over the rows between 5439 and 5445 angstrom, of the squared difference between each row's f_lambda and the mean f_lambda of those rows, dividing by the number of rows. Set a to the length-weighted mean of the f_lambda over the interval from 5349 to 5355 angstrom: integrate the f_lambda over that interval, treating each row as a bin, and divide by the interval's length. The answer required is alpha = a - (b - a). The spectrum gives 35.1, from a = 17.6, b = 0.108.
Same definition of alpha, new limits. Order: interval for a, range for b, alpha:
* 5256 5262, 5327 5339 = 31.4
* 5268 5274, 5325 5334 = 29.1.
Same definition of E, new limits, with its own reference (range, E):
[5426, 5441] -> 2.6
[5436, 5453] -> 3.4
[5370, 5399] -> -1.3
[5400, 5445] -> 3.2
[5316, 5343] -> 4.7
